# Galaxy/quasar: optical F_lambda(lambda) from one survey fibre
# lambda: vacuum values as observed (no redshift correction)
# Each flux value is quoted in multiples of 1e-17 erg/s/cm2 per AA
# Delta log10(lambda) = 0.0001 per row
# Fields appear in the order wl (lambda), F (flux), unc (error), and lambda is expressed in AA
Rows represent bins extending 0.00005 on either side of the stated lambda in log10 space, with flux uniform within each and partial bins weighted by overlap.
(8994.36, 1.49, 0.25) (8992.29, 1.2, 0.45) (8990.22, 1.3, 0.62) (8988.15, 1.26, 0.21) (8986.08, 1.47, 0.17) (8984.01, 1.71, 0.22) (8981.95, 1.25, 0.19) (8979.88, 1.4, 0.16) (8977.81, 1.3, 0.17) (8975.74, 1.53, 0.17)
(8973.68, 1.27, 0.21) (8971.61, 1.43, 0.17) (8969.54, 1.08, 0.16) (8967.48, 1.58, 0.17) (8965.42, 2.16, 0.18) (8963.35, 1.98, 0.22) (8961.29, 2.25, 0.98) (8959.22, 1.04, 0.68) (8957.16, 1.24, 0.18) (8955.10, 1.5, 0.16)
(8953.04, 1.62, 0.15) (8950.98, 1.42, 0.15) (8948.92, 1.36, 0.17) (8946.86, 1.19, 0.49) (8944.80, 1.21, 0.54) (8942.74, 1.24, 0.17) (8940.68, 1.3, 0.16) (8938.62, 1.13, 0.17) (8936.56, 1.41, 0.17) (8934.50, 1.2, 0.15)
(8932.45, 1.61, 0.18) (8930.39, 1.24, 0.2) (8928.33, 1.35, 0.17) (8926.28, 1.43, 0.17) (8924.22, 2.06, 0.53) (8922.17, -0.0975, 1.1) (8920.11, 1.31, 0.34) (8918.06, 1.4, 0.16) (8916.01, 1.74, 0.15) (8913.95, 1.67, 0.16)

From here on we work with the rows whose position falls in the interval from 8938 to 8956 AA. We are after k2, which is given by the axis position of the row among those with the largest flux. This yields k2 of 8953.04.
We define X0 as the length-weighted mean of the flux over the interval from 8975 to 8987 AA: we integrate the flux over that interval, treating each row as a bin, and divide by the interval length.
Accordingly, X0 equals 1.44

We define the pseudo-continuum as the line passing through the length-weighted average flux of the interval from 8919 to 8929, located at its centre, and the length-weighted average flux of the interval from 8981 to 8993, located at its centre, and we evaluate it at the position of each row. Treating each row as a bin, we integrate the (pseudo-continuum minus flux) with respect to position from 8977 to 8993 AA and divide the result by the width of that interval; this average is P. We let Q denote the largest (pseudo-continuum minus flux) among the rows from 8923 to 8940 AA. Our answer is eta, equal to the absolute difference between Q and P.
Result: 0.1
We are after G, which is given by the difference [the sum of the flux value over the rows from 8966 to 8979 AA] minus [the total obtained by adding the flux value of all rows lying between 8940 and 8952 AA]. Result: 0.5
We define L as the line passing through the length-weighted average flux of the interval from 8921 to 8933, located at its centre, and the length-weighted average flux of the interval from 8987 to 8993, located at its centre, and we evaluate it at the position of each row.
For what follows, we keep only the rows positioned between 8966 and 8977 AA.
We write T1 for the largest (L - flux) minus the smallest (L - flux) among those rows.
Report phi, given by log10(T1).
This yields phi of -0.30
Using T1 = 0.50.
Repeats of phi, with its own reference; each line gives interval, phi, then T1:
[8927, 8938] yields -0.39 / 0.41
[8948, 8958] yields -0.42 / 0.38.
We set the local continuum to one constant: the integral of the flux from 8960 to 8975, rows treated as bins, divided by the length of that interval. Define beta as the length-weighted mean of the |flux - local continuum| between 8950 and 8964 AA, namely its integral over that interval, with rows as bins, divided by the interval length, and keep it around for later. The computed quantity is 0.34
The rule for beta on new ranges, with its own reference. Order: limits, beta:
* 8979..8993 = 0.30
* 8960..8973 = 0.39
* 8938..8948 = 0.45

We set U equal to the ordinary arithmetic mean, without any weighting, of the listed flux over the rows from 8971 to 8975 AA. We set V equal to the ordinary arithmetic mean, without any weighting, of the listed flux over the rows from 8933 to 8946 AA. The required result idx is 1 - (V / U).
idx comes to 0.08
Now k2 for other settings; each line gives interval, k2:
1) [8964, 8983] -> 8965.42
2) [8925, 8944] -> 8932.45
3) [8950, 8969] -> 8961.29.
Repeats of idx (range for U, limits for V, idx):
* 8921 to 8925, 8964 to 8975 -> -0.53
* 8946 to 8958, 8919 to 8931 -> 0.12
